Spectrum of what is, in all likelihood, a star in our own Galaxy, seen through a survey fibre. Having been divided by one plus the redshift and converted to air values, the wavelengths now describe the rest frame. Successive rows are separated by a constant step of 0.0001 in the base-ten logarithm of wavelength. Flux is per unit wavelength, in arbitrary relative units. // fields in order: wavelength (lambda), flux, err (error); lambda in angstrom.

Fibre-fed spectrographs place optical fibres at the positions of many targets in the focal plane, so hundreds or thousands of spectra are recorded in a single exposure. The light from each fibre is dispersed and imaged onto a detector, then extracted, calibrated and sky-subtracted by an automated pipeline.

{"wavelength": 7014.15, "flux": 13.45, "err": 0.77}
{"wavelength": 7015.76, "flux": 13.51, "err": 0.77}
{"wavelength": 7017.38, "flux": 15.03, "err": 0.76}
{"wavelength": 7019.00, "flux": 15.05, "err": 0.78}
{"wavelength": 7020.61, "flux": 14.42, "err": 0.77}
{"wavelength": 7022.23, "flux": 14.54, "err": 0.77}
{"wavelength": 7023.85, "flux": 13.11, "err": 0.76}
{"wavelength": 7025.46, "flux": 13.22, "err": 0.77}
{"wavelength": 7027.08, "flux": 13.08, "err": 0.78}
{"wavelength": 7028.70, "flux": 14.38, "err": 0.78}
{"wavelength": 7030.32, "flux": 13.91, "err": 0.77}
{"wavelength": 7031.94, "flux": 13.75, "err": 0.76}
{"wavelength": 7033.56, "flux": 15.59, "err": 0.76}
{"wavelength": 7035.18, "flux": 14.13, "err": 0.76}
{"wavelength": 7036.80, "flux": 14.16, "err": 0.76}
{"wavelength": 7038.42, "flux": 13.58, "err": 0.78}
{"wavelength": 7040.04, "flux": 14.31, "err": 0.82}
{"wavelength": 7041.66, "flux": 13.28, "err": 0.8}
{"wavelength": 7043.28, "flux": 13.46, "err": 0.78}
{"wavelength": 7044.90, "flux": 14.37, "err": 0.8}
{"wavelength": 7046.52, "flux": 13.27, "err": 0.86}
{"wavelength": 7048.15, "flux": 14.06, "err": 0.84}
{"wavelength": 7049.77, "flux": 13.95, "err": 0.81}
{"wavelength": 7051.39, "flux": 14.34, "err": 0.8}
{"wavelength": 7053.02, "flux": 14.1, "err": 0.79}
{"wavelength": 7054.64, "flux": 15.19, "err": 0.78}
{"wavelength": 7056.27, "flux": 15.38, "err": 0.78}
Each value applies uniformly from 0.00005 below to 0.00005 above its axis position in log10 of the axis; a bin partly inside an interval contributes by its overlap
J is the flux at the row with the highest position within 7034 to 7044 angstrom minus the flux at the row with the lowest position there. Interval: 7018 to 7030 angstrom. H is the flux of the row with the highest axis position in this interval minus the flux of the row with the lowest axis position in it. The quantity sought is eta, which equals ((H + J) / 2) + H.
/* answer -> -1.3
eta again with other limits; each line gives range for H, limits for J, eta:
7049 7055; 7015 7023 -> 2.4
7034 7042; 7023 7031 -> -0.9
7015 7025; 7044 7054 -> -0.7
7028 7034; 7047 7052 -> 2.0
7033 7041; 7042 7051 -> -1.7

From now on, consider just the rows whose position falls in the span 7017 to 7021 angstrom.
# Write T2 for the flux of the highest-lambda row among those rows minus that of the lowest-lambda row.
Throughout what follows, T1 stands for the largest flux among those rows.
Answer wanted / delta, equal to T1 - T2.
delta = 15.7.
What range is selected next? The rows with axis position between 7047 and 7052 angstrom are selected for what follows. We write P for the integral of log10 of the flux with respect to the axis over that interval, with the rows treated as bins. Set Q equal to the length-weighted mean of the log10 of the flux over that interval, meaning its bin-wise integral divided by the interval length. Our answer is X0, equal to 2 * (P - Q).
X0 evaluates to 9.18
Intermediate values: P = 5.74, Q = 1.147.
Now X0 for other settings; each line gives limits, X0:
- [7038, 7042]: 6.84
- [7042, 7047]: 9.10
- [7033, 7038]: 9.29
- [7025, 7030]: 9.06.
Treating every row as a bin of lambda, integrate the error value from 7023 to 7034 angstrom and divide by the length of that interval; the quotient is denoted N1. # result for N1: 0.77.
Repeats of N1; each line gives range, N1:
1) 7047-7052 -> 0.82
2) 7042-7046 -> 0.80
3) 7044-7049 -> 0.83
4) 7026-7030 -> 0.78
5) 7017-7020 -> 0.77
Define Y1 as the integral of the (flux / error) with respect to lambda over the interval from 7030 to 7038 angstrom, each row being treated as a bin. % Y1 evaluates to 150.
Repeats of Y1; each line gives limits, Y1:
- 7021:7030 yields 160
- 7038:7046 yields 138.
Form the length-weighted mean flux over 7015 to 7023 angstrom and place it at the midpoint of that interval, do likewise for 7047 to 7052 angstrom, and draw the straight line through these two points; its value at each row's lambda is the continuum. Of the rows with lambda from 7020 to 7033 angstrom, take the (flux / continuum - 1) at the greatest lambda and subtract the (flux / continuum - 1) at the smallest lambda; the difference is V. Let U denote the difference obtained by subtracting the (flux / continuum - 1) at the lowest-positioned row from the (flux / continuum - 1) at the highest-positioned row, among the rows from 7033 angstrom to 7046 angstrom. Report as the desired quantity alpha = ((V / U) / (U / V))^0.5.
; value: 0.5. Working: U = -0.07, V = -0.035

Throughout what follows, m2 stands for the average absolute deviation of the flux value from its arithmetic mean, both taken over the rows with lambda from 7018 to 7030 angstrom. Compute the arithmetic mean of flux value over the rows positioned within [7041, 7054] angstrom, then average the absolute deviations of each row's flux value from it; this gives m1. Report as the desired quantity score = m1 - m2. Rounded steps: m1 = 0.388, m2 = 0.72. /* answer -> -0.33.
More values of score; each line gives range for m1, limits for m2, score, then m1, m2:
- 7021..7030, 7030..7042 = 0.18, 0.635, 0.46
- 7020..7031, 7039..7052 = 0.17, 0.576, 0.41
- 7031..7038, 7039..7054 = 0.21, 0.591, 0.38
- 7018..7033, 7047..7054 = 0.47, 0.584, 0.11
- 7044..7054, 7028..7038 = -0.17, 0.270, 0.44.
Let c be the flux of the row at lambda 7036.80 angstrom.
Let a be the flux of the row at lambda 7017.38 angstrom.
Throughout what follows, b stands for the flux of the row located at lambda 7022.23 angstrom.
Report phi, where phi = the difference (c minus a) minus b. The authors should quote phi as -15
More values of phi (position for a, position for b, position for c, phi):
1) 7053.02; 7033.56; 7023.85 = -17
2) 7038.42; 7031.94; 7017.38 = -12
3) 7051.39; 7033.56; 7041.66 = -17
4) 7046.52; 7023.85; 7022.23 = -12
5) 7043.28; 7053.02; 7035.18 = -13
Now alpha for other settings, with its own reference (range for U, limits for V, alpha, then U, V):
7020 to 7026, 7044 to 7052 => 0.1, -0.08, 0.005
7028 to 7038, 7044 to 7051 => 3.6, -0.01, -0.025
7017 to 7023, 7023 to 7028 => 0.0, -0.03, 0.001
